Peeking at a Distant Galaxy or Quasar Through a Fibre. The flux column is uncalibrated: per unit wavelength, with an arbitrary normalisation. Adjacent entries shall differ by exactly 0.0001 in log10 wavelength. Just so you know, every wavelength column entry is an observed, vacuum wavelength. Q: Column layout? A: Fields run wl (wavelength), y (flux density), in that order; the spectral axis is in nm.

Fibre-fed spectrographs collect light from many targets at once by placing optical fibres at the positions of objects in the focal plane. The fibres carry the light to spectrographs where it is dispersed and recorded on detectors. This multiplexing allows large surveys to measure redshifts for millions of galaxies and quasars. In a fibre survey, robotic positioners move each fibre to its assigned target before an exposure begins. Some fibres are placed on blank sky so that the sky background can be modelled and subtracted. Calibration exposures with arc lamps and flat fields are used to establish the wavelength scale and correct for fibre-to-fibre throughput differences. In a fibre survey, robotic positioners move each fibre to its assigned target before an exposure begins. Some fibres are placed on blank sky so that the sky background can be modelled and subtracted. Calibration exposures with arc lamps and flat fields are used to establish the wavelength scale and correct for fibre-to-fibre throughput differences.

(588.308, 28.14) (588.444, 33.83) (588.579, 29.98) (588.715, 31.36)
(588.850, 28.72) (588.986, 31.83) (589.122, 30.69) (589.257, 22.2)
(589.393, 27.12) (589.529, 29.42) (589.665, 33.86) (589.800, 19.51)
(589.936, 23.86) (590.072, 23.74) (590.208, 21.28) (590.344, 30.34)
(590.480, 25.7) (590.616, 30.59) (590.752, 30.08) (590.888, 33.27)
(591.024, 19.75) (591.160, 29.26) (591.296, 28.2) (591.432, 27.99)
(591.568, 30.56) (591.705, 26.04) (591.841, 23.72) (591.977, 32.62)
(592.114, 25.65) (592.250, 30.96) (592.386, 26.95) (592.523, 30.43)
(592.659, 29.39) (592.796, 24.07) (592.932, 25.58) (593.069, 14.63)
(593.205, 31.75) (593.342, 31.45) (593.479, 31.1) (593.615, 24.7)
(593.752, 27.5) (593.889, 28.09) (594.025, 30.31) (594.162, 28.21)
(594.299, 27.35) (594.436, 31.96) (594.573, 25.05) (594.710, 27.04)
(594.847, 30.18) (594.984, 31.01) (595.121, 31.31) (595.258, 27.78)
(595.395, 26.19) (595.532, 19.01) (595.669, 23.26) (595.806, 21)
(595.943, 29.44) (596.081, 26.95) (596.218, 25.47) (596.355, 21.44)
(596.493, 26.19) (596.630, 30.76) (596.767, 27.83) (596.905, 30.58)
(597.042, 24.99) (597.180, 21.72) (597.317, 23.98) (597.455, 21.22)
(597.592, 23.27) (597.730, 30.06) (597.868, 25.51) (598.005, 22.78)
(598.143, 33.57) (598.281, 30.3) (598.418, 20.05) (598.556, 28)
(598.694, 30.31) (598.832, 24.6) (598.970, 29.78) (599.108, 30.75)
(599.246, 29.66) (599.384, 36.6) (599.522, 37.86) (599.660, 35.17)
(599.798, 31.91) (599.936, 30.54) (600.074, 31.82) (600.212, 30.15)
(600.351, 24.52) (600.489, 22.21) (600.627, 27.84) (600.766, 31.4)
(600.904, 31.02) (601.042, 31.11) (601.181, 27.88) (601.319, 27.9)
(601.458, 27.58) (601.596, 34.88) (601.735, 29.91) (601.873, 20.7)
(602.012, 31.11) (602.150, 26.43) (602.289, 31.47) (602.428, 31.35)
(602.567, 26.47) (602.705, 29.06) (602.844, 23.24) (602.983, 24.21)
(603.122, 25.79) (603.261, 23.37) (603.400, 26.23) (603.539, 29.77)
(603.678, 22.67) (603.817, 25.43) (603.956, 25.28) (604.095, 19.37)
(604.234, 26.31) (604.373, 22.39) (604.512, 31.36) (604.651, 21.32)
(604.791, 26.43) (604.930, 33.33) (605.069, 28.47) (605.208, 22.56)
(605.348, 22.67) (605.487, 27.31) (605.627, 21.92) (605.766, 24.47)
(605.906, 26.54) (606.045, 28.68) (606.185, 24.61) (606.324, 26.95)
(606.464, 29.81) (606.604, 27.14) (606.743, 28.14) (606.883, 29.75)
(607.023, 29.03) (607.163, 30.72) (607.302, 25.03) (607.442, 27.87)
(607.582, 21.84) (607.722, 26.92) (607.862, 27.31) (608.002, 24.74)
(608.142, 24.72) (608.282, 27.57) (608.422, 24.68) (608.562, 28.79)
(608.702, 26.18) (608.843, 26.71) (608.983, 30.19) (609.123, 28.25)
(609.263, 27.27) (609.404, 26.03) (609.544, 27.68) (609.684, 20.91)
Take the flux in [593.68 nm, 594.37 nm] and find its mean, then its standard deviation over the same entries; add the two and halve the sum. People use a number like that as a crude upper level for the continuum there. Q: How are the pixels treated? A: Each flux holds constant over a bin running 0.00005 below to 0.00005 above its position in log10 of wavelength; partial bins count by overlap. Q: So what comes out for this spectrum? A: 14.7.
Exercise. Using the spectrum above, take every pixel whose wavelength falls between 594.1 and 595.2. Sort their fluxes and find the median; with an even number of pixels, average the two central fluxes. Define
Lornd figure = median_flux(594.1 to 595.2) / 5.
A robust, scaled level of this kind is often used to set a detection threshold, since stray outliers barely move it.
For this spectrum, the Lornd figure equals 5.84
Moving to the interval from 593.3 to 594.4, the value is 5.63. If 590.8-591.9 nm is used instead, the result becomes 5.62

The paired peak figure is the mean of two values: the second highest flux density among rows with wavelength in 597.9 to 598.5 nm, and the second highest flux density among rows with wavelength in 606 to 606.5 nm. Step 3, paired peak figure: 29.5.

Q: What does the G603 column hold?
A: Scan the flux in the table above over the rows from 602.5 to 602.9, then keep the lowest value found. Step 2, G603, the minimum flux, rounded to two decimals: 23.24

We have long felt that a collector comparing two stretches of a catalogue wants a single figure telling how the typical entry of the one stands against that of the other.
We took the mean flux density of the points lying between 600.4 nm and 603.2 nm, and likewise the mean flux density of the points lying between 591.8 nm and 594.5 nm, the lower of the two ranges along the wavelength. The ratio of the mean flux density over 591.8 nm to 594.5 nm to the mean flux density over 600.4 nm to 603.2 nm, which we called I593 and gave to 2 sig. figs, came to 0.99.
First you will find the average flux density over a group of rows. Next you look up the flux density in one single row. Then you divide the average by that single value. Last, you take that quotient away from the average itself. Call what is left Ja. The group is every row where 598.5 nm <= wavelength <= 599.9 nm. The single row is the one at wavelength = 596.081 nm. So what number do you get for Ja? 30.3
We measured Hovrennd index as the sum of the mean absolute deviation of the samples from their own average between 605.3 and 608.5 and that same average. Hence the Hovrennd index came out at 28.5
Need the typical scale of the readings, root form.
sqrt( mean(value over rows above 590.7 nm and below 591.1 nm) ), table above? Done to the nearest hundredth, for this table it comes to 5.26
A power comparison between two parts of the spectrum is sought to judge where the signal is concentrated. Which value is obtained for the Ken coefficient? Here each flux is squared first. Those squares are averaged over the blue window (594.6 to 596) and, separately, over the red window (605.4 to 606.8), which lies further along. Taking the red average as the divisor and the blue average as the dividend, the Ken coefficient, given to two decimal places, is 1.02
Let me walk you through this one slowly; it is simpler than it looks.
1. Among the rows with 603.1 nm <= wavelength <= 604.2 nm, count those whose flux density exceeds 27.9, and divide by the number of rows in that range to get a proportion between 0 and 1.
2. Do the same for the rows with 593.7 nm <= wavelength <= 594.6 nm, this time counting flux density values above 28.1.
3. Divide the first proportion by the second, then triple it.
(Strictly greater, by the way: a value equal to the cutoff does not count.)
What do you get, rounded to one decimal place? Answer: 0.9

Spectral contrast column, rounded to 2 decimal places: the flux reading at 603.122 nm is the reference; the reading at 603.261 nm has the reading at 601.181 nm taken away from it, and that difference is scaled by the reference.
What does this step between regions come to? -0.17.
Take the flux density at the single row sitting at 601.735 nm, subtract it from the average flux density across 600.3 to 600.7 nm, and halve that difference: -2.5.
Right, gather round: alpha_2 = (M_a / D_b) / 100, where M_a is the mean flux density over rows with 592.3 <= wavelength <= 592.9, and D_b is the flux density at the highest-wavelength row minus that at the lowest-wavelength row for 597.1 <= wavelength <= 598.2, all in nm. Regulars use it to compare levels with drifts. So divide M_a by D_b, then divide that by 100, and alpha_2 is 0.0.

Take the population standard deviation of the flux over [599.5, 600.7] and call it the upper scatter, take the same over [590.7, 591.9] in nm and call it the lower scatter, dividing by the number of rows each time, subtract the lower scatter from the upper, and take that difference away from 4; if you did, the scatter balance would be 3.2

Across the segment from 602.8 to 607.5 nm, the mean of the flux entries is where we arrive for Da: 26.1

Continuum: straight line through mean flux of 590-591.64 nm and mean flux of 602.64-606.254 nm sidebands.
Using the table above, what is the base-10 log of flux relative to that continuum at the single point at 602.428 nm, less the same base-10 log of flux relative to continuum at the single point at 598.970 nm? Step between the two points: 0.03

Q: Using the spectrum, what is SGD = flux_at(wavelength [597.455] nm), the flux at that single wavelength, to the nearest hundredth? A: 21.22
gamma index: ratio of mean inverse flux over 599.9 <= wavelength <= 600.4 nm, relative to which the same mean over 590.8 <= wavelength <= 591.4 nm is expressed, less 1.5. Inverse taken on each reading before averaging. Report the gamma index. -0.41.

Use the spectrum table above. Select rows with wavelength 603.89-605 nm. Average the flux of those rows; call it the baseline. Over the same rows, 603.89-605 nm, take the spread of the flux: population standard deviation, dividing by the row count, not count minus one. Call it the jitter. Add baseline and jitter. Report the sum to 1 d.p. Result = 30.2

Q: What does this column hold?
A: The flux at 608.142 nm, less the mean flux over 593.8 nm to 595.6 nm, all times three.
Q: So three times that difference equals -10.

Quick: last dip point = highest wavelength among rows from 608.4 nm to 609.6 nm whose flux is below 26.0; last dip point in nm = 608.422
